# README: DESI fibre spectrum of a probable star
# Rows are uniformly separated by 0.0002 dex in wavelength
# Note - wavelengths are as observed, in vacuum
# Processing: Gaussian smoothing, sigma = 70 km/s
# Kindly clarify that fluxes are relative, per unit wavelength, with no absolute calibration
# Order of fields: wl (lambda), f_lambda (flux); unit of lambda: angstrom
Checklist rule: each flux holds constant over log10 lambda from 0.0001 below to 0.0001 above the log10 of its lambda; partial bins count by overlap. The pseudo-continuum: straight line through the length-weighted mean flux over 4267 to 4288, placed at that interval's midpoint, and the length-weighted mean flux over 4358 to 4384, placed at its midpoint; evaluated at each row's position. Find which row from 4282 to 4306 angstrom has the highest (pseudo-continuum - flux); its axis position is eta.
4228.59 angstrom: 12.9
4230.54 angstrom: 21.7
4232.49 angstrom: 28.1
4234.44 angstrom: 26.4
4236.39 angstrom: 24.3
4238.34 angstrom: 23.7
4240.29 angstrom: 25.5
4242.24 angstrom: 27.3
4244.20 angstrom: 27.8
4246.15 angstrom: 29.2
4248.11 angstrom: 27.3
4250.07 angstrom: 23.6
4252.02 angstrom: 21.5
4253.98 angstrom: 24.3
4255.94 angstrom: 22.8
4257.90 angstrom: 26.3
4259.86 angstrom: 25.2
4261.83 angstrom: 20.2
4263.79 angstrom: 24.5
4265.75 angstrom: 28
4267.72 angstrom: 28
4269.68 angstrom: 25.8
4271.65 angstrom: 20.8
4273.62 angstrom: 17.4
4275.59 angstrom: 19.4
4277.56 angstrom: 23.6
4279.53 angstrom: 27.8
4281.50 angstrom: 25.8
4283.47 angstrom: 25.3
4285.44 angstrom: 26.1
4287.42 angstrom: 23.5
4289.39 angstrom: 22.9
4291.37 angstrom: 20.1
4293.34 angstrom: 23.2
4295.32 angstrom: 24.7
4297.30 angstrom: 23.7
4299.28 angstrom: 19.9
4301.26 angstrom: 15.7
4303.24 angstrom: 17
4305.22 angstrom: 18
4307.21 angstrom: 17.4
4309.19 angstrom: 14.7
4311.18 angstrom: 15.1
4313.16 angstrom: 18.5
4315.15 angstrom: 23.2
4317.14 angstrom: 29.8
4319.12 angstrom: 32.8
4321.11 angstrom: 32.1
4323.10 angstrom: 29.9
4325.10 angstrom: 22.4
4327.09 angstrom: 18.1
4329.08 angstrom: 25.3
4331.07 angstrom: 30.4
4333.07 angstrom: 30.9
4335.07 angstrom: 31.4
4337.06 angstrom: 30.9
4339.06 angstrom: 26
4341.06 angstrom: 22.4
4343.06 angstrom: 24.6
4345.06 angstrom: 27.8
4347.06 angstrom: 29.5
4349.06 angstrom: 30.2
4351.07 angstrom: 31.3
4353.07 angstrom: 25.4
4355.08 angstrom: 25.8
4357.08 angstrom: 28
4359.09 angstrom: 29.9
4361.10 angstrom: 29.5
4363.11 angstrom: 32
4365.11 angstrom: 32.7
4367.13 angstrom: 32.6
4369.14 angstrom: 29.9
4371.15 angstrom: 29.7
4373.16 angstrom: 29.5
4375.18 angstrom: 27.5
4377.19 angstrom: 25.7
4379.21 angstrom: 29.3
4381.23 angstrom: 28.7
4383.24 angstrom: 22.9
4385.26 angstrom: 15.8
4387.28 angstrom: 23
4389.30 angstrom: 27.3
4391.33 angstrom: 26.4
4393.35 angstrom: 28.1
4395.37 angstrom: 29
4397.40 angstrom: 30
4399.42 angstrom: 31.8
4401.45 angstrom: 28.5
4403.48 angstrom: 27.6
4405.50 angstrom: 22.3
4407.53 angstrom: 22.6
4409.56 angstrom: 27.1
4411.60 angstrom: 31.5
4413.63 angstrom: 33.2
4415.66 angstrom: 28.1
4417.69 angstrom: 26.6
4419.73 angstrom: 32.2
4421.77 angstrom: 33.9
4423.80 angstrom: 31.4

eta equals 4301.26 angstrom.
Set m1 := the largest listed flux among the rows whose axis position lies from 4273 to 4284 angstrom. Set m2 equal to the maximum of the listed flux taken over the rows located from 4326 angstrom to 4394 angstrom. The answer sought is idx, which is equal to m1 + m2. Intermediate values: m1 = 27.8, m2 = 32.7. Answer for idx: 60.5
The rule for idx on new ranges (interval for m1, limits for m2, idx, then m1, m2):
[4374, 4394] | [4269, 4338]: 62.1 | 29.3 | 32.8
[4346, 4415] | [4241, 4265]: 62.4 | 33.2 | 29.2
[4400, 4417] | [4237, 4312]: 62.4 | 33.2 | 29.2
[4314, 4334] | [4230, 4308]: 62.0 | 32.8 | 29.2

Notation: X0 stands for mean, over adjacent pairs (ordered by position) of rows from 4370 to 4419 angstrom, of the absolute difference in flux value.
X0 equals 2.9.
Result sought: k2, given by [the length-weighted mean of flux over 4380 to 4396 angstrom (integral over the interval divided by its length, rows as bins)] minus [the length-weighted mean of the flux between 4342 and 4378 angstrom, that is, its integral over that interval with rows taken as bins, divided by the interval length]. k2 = -3.9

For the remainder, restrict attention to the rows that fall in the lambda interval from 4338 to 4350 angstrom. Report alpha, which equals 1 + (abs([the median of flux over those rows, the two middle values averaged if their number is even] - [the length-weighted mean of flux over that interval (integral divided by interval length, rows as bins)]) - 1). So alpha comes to 0.14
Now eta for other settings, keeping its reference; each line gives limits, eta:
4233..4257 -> 4252.02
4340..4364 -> 4341.06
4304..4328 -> 4309.19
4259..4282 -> 4273.62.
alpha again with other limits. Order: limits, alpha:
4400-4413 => 0.39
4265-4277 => 0.16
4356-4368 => 0.22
